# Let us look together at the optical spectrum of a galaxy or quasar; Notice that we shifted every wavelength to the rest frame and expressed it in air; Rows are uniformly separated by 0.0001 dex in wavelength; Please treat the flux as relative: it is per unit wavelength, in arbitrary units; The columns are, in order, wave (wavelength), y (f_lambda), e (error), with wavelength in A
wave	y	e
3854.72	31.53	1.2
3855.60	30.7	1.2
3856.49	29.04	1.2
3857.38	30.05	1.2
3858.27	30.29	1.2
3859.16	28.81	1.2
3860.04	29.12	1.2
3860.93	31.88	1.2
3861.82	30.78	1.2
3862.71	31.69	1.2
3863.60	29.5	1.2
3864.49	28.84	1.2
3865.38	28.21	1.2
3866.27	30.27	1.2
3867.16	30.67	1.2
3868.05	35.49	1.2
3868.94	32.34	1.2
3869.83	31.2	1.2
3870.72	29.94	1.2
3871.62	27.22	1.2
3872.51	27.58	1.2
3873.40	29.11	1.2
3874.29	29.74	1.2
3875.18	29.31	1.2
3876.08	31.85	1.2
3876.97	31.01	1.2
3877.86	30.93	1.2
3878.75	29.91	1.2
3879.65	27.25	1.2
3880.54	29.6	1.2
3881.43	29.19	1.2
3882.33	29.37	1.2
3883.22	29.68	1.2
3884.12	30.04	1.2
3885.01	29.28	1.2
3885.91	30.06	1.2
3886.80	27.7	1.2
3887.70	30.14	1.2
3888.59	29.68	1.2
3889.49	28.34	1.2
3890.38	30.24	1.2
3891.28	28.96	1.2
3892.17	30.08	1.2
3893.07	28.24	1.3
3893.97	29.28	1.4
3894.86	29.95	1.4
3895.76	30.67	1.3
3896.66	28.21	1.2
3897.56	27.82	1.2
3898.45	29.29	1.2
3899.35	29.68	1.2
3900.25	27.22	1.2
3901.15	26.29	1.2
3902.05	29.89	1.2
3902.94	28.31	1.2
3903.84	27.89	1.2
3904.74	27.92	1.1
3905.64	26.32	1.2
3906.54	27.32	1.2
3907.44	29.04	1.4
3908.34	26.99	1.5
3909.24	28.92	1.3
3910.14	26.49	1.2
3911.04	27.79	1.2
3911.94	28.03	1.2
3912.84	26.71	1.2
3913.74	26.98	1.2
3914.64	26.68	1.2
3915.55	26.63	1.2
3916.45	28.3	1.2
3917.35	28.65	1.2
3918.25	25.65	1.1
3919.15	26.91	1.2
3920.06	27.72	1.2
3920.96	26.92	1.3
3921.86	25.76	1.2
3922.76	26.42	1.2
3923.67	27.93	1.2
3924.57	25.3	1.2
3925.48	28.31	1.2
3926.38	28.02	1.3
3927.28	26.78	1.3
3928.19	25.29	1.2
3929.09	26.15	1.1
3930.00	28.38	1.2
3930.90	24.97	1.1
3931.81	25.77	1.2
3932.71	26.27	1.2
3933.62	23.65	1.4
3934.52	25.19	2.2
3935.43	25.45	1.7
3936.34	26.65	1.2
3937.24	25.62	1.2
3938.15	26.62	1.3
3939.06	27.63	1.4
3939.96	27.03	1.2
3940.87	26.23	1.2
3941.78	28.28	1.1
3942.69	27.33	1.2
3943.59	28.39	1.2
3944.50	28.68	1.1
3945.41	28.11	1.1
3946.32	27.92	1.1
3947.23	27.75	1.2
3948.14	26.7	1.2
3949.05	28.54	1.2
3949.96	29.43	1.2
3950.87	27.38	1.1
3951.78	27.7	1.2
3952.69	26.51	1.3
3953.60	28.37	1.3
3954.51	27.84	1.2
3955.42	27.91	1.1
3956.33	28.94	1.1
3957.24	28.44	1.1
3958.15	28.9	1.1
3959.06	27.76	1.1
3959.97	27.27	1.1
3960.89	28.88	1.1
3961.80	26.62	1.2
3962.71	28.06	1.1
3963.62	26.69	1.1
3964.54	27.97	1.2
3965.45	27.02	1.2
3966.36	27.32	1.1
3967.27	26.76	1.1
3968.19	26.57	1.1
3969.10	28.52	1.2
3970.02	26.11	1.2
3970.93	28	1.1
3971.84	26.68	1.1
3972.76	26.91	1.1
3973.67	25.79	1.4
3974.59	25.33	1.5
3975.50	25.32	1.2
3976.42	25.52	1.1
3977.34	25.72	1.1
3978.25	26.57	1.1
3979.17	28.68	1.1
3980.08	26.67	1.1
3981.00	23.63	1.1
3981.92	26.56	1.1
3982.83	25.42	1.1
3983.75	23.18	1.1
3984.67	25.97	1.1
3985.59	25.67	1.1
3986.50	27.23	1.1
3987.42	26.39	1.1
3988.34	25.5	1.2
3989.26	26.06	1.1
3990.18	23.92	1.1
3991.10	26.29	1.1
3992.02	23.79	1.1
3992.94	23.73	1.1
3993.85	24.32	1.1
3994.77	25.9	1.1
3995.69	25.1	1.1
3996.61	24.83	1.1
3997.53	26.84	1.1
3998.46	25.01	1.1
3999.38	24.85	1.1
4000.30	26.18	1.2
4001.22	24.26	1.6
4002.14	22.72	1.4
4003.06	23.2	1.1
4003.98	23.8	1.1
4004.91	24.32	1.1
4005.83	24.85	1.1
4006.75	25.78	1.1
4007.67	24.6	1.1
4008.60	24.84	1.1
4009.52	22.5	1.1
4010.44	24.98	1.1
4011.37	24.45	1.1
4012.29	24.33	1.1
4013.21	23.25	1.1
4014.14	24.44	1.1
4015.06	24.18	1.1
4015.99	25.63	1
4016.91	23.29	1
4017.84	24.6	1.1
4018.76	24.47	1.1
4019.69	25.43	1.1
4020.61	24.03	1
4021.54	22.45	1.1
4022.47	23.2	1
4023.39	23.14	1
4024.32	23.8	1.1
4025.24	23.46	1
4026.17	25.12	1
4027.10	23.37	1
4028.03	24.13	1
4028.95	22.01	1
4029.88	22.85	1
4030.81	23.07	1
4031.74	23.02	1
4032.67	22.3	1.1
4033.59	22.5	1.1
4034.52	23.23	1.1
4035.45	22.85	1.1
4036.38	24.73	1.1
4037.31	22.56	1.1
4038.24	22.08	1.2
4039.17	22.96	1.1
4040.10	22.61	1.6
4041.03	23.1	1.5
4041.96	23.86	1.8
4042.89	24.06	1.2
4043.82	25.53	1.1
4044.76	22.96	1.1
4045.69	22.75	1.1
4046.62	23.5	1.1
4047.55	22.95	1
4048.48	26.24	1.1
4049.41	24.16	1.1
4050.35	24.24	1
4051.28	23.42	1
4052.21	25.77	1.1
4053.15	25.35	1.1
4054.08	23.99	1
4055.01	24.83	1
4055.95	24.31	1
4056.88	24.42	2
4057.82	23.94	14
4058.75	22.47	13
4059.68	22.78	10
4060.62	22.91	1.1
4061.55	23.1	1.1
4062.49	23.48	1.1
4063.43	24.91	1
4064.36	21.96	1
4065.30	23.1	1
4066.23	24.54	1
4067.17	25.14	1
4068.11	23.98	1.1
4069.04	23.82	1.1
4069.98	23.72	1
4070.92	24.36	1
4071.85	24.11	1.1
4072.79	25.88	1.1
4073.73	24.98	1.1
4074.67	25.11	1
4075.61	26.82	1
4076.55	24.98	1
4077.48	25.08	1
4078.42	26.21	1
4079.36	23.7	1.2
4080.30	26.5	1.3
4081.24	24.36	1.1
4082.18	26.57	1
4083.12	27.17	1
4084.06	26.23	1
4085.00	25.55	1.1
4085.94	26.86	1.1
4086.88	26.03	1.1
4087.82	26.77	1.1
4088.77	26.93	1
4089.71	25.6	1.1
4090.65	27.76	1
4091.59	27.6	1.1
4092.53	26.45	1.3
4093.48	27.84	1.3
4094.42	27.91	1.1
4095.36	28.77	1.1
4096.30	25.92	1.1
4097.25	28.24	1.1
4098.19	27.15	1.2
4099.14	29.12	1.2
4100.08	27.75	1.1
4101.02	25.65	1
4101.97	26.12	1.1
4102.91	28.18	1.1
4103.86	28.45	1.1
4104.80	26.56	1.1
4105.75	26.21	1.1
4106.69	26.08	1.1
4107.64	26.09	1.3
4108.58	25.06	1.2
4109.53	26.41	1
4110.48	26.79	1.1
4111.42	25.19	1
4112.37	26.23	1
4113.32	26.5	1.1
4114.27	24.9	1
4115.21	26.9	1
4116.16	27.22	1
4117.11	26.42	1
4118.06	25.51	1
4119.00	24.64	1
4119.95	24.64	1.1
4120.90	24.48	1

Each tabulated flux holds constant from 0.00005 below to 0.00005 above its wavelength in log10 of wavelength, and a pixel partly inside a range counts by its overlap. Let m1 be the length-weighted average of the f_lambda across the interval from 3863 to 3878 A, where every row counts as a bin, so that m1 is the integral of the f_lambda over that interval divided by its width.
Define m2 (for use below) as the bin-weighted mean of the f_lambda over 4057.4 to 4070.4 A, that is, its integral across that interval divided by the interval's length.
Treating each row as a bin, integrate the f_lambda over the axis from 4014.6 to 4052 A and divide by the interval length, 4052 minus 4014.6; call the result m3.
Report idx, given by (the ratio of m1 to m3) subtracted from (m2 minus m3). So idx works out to -1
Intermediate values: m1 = 30.2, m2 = 23.6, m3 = 23.6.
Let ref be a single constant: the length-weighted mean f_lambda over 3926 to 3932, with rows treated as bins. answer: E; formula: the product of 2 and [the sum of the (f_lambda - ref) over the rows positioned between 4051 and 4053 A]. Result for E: -8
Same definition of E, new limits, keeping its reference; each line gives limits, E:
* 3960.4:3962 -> 5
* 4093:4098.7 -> 14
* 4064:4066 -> -16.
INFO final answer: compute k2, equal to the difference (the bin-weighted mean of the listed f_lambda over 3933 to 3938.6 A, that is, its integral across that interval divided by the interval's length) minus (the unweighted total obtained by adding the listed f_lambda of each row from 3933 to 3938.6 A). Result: -128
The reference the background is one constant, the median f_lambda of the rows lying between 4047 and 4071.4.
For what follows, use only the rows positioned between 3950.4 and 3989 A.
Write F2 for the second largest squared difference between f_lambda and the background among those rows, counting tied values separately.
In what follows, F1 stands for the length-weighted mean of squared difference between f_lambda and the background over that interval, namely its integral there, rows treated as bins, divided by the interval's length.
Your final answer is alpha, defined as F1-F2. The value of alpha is -14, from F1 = 10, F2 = 24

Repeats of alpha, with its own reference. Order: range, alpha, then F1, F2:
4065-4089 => -5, 3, 9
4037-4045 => -1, 1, 2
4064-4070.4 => 0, 1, 1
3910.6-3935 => -10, 9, 19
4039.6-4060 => -2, 1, 3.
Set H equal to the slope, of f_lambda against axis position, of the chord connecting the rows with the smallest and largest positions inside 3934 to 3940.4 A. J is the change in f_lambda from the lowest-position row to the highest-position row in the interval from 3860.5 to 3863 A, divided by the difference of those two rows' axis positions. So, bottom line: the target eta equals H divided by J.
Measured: -3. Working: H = 0.3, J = -0.1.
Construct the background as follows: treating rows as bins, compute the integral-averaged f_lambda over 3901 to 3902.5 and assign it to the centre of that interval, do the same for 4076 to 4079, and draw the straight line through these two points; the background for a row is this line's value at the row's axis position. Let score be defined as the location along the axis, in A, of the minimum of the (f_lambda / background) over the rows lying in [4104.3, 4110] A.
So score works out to 4108.58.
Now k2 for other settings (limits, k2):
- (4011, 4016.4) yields -122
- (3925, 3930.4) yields -136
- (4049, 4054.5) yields -122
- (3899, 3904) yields -141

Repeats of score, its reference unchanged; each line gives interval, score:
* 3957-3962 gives 3961.80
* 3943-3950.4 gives 3948.14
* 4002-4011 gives 4009.52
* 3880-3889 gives 3886.80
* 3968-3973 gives 3970.02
